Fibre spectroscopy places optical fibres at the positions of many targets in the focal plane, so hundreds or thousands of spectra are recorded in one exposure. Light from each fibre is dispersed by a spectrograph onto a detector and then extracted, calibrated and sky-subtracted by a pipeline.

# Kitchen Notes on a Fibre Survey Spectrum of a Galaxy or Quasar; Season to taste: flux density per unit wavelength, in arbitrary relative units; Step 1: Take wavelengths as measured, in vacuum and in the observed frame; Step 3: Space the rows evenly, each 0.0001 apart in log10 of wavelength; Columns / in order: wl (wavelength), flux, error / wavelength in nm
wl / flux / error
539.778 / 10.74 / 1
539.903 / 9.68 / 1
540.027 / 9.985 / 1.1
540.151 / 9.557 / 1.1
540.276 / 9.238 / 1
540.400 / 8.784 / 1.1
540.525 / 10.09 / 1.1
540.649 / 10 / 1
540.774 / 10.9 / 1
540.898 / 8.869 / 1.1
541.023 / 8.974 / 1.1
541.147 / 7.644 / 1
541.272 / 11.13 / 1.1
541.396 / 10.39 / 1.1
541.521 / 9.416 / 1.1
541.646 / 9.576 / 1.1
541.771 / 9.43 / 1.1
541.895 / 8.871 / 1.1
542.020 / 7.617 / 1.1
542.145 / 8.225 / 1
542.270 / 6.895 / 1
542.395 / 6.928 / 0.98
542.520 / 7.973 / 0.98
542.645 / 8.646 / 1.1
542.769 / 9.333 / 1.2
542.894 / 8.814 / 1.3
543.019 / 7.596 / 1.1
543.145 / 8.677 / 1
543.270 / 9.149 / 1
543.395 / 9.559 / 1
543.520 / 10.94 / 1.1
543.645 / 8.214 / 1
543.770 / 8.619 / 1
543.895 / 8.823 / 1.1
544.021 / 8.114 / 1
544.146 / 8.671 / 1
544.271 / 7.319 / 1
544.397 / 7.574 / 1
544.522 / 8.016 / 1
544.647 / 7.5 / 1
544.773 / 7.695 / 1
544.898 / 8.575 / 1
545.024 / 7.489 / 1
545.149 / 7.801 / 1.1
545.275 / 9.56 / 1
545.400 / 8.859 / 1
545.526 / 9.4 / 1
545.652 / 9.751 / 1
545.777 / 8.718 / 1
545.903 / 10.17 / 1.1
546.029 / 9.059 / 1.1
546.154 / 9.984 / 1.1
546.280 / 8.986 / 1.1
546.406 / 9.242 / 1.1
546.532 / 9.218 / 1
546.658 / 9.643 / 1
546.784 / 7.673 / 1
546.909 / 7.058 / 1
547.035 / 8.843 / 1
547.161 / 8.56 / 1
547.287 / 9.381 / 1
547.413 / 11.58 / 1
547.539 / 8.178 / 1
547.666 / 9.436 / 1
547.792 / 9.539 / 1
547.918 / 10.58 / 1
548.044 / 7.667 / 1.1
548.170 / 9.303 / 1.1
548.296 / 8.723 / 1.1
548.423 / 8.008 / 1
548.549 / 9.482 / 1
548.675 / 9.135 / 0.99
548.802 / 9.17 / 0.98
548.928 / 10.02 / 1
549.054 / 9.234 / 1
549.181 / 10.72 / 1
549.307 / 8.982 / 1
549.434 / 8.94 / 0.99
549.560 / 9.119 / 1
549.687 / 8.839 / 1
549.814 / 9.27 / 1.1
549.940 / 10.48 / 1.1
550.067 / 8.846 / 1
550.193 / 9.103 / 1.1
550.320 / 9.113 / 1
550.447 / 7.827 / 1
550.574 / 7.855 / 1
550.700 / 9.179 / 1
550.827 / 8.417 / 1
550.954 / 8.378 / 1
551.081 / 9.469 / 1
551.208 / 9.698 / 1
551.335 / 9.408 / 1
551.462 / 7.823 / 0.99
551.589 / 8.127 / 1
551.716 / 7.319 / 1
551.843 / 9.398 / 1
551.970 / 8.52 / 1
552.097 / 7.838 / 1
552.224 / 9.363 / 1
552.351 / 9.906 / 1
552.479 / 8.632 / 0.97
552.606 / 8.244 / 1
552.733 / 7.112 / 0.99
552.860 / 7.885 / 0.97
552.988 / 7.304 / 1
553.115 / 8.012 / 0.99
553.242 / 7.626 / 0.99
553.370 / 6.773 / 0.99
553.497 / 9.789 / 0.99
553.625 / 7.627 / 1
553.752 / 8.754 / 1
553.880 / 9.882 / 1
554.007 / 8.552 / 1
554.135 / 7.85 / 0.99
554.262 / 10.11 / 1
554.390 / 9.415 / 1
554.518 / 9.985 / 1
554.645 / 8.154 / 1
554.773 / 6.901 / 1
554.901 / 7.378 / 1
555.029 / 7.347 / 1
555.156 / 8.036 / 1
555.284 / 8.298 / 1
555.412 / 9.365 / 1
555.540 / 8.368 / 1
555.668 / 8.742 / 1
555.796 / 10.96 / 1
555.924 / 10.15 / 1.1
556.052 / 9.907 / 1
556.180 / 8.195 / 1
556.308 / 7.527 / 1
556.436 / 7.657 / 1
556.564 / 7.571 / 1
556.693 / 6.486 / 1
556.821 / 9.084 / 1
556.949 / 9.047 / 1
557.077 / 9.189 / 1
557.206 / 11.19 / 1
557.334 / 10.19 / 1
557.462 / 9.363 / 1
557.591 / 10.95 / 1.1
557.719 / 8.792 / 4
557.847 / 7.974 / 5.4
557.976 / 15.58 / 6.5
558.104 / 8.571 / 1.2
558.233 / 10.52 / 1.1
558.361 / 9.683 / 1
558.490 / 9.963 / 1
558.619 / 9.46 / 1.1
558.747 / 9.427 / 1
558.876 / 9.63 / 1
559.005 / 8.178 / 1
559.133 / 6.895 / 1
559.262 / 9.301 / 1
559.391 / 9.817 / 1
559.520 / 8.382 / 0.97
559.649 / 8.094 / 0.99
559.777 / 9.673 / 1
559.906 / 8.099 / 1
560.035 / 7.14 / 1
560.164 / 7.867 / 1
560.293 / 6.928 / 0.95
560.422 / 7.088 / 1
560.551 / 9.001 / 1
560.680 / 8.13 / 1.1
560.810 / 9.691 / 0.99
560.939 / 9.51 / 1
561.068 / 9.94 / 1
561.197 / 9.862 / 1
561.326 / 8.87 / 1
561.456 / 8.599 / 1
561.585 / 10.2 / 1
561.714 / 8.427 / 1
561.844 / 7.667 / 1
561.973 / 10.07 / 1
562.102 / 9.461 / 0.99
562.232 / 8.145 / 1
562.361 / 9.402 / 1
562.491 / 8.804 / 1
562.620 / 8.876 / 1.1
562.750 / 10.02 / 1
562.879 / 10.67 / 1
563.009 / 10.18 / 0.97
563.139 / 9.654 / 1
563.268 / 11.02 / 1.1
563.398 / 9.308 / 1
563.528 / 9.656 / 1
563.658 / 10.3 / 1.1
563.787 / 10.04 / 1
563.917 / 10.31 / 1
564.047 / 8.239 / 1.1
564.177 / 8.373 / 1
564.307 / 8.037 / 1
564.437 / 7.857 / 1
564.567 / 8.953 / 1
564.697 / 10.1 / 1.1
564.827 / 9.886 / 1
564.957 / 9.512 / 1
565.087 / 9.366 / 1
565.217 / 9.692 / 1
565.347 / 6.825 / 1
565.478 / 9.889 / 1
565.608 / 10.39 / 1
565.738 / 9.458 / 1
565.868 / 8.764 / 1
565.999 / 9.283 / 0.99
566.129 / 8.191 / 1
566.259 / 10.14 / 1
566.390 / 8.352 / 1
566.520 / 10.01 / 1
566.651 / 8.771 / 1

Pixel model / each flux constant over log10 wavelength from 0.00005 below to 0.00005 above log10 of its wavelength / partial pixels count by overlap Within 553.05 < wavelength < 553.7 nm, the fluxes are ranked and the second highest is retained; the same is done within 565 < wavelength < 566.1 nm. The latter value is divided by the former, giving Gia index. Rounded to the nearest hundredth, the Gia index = 1.23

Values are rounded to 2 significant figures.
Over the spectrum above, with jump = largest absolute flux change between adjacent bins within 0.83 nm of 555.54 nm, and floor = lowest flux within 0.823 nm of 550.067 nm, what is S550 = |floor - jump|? 5.6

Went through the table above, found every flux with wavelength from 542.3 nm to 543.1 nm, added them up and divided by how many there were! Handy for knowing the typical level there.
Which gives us 8.2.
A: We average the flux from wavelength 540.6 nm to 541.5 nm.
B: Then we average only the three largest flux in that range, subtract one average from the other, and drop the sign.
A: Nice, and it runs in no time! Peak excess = 1.1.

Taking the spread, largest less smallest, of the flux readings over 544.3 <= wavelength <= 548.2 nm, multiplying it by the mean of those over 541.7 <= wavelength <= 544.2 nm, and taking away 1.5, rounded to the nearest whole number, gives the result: 37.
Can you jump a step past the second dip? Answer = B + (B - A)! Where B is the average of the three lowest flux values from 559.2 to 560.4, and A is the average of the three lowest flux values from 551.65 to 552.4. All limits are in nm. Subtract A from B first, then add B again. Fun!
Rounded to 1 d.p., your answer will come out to 6.7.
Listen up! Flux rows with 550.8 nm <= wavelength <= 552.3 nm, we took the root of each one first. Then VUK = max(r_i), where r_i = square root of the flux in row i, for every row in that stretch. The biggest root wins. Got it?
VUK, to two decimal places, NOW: 3.11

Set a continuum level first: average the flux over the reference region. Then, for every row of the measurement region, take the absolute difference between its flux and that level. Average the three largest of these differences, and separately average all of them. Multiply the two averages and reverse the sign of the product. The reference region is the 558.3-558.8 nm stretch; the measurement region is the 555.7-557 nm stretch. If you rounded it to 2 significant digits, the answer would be -3.4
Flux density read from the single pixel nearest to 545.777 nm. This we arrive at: 8.718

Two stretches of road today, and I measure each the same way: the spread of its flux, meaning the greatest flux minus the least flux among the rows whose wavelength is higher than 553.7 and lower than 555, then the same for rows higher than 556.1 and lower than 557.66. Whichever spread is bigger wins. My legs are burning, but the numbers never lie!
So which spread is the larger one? 4.7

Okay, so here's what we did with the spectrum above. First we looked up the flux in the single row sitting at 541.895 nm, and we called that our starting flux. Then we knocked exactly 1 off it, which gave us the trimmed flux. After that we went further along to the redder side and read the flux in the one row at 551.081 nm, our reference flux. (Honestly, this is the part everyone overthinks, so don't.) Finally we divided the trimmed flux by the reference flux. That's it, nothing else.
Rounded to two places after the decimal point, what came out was 0.83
